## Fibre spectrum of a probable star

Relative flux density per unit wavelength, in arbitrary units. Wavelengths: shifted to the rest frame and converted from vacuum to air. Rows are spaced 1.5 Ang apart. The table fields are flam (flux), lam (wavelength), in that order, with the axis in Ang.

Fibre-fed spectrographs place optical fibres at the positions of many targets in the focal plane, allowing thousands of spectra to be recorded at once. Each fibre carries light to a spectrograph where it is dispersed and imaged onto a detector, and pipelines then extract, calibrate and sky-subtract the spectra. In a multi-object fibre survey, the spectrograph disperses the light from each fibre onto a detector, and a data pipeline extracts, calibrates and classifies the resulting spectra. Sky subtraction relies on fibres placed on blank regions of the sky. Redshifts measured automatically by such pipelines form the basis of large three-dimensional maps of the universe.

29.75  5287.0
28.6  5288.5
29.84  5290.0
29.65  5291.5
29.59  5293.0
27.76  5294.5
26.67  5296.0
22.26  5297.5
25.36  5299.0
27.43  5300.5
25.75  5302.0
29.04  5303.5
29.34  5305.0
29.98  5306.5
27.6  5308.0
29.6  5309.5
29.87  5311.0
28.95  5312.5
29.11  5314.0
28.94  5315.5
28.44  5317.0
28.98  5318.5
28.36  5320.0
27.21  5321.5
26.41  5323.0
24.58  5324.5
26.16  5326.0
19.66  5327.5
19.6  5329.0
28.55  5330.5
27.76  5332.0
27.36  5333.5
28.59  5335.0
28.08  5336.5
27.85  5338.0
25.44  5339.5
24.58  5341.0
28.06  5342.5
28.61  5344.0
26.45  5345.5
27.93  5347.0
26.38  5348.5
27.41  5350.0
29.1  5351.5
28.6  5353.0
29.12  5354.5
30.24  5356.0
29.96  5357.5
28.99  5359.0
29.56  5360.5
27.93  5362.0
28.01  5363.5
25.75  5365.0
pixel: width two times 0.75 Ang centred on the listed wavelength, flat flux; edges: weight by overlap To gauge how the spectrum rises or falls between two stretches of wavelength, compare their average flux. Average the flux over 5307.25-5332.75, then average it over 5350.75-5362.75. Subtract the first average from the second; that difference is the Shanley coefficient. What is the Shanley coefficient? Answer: 2.1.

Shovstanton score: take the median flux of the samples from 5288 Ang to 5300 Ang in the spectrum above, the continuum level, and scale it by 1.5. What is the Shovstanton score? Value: 42.3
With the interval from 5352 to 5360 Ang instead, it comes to 43.7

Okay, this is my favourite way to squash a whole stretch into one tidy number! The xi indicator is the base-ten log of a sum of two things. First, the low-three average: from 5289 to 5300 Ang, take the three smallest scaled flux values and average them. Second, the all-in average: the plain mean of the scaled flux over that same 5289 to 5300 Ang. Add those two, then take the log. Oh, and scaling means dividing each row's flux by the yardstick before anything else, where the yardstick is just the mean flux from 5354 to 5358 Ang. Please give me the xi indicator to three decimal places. 0.243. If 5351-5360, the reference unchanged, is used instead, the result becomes 0.291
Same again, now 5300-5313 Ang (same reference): 0.271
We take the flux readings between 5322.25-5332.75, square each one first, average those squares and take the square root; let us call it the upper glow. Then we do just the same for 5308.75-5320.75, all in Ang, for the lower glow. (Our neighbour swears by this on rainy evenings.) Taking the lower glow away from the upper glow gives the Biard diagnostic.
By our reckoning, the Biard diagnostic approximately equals -4.1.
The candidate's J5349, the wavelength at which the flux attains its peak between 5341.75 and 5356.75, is 5356.0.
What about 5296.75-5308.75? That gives 5306.5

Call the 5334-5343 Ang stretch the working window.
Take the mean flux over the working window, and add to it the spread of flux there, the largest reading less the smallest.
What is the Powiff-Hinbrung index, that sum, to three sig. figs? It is 31.1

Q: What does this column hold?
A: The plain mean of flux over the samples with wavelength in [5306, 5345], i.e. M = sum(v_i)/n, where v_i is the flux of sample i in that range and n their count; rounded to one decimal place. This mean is 27.2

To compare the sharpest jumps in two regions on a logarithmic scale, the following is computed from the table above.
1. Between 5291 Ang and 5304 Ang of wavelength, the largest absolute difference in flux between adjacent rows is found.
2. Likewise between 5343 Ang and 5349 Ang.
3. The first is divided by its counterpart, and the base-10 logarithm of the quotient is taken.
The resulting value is 0.3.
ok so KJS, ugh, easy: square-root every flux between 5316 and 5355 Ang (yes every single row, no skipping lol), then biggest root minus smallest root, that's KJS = 0.97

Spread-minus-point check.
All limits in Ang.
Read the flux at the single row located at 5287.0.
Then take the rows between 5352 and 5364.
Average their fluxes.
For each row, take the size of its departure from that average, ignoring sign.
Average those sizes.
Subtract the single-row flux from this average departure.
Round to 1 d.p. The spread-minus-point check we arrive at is -29.1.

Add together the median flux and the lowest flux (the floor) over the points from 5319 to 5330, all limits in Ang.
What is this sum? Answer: 46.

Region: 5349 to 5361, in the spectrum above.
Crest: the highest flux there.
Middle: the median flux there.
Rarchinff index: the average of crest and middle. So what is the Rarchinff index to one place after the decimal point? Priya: 29.7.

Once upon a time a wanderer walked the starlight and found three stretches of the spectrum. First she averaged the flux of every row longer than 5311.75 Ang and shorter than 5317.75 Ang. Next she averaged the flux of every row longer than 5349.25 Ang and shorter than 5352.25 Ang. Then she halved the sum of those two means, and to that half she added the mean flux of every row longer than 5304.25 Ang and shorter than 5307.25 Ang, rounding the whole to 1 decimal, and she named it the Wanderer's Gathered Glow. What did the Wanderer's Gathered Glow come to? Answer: 58.2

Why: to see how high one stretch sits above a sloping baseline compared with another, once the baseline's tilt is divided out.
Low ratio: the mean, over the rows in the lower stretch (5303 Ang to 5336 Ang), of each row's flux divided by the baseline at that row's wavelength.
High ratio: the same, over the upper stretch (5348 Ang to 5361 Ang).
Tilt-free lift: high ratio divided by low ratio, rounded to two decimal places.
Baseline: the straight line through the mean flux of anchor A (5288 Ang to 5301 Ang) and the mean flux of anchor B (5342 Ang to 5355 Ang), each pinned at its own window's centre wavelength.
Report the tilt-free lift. 1.04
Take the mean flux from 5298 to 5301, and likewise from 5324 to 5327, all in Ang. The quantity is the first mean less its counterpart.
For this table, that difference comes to 1.0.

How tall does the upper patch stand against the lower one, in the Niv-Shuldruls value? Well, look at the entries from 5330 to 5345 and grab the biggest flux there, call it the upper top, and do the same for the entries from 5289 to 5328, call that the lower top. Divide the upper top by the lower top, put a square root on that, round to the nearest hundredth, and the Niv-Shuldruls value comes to 0.98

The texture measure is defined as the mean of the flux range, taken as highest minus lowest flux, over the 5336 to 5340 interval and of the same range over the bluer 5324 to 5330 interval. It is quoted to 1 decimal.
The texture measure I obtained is 4.6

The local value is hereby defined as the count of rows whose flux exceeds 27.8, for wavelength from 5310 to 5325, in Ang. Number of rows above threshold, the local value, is 7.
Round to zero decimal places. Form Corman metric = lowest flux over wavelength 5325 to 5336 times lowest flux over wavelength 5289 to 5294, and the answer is 580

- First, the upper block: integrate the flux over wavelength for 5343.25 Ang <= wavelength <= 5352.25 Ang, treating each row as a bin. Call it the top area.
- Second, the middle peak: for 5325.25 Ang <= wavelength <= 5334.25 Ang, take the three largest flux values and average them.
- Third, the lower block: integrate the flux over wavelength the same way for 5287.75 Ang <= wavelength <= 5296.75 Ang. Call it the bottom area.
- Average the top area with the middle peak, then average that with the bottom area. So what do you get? 198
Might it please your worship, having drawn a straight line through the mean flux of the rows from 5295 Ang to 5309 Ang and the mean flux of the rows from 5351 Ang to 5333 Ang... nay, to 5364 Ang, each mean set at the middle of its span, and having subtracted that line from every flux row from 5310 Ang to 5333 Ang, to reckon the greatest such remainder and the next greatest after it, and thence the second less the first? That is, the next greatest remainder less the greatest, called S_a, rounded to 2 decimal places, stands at -0.87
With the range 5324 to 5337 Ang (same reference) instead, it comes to -0.12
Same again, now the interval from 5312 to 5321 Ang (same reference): -0.11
